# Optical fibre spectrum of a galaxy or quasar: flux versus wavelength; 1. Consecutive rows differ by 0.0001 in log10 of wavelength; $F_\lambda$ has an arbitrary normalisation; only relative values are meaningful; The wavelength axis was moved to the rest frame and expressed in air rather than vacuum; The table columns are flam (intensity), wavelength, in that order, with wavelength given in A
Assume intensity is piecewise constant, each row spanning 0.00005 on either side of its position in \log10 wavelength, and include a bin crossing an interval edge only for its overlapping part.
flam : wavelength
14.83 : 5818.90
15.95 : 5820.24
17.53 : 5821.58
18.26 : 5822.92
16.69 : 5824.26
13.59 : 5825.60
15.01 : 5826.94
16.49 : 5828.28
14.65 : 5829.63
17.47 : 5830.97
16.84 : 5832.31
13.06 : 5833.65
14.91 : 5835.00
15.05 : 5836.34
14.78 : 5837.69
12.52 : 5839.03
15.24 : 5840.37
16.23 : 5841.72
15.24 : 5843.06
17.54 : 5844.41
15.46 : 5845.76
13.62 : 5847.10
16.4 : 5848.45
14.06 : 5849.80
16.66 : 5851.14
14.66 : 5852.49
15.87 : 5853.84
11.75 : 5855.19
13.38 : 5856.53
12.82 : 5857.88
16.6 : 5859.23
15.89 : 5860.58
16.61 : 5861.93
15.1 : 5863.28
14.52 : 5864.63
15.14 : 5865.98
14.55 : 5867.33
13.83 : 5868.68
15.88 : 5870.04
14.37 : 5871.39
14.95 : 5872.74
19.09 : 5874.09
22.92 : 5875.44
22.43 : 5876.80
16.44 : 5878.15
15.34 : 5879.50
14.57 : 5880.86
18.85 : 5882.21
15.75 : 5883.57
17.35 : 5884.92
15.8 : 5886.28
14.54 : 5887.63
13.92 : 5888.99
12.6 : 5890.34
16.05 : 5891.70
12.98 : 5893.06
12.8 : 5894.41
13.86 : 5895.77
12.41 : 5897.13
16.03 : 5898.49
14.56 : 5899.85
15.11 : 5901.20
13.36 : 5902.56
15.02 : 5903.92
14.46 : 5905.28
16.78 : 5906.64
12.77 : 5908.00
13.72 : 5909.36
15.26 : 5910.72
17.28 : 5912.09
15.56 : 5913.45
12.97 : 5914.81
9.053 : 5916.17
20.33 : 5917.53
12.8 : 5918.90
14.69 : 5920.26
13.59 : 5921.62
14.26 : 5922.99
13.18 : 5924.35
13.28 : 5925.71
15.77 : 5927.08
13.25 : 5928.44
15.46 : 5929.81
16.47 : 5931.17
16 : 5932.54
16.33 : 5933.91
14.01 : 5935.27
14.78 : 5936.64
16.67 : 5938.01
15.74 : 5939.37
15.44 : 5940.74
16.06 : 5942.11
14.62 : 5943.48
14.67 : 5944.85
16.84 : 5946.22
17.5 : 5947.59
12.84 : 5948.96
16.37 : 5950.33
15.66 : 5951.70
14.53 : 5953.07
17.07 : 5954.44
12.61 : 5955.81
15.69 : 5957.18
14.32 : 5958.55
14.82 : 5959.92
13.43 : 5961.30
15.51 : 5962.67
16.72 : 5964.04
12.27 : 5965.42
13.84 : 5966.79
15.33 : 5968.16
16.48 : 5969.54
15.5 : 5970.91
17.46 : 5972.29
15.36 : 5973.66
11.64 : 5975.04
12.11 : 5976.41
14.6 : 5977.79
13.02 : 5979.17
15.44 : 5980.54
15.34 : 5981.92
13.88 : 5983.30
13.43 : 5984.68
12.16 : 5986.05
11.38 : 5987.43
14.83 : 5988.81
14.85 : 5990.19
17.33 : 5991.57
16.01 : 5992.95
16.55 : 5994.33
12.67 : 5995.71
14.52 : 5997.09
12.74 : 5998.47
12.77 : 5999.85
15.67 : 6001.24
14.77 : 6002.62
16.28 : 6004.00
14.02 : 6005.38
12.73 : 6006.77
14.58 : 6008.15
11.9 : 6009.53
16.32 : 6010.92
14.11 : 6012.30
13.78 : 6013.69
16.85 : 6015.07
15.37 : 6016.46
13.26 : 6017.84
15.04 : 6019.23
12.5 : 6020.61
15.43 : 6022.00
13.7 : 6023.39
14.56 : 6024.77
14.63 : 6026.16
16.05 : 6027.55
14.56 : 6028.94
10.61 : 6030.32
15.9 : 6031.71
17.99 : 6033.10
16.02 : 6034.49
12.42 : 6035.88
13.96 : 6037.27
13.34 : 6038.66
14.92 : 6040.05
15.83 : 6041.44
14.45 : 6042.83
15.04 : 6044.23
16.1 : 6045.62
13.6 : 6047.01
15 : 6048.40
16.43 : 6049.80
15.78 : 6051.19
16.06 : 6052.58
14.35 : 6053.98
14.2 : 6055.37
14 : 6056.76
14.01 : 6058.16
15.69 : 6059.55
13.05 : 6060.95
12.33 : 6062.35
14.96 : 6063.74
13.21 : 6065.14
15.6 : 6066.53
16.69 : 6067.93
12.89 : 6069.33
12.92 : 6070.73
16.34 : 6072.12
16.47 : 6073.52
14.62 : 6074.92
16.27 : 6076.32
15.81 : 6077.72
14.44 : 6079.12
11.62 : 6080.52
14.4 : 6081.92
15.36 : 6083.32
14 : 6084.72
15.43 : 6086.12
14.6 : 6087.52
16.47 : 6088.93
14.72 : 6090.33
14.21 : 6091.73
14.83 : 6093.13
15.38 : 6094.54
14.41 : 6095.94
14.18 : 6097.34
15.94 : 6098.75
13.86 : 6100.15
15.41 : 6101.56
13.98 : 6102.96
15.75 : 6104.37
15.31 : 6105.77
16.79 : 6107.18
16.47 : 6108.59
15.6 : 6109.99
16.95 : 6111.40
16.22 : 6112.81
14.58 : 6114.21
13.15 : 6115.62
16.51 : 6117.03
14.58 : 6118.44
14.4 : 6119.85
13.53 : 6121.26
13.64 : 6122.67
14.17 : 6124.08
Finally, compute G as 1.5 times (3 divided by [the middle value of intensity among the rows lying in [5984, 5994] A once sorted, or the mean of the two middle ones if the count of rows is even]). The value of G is 0.303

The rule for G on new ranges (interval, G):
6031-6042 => 0.293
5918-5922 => 0.331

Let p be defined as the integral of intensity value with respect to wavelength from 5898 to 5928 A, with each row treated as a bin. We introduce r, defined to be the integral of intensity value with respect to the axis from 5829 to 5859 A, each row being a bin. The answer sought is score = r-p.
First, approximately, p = 436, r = 448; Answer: 13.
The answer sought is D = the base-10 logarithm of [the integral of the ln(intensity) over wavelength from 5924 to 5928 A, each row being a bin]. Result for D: 1.02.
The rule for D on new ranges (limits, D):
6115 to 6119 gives 1.03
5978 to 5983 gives 1.13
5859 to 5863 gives 1.05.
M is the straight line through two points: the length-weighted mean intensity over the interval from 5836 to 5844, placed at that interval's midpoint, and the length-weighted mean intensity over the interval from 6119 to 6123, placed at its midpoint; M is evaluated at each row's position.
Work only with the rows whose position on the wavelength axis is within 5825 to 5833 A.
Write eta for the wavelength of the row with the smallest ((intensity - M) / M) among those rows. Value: 5825.60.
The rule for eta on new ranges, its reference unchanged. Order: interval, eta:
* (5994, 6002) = 5995.71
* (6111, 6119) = 6115.62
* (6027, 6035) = 6030.32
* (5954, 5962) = 5955.81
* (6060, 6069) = 6062.35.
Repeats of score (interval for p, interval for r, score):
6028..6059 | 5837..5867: -8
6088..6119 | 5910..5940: -27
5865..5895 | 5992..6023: -29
